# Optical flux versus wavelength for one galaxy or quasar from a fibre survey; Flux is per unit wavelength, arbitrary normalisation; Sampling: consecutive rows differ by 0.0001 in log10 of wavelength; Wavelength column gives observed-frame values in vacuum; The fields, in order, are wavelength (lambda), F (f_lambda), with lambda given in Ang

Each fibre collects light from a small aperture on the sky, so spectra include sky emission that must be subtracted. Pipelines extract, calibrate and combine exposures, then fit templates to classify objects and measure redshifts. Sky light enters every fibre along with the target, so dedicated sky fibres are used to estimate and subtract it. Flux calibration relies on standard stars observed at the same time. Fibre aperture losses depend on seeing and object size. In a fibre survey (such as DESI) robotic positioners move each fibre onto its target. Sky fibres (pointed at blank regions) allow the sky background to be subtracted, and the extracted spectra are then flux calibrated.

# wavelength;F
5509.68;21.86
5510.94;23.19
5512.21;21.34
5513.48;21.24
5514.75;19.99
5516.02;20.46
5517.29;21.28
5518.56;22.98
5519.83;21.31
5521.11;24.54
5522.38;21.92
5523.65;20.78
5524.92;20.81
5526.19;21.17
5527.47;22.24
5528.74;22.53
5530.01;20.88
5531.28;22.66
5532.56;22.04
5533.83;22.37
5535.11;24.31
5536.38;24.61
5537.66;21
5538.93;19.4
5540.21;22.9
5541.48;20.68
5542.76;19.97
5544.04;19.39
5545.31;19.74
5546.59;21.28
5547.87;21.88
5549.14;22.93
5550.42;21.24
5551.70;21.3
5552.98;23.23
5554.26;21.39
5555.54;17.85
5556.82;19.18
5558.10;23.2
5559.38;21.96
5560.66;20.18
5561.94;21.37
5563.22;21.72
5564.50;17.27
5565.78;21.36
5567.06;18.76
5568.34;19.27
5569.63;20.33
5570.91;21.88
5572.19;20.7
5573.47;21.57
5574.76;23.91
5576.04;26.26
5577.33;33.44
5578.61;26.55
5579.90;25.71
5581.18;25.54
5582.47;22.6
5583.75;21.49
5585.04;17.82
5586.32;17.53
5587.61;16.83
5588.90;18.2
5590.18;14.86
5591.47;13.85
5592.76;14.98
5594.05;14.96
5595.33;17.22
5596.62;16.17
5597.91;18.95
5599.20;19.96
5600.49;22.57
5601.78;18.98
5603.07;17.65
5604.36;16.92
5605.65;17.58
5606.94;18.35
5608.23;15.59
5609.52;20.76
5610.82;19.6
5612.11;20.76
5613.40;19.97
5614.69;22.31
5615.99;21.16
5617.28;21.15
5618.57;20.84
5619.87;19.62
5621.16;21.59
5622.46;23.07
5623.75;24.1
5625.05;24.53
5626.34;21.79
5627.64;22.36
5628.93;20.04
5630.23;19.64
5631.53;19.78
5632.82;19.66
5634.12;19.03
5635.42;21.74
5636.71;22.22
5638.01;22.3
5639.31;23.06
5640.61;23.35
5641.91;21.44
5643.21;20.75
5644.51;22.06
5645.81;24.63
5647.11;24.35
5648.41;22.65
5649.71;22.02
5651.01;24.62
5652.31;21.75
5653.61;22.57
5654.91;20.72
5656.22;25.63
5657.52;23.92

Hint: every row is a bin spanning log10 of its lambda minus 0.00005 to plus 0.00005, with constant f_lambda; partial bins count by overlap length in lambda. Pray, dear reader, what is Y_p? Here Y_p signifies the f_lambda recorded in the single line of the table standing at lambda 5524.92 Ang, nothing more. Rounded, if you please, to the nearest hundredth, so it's 20.81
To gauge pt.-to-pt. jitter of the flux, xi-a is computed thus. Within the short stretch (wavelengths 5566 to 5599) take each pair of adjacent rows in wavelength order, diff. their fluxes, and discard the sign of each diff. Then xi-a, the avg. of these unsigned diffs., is 1.94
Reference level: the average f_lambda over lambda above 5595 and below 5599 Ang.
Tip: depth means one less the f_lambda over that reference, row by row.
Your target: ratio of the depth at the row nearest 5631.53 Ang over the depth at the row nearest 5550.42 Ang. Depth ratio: 0.6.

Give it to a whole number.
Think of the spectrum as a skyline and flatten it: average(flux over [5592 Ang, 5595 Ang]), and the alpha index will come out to 15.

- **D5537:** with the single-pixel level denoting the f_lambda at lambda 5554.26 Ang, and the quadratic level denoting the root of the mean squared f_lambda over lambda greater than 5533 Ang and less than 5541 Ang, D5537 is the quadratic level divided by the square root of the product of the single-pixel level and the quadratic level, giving 1.03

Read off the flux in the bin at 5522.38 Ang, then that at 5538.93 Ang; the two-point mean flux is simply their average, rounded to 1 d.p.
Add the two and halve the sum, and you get 20.7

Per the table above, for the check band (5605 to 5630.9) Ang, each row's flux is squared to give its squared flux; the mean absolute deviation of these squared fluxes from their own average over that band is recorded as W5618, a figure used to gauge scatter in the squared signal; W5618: 64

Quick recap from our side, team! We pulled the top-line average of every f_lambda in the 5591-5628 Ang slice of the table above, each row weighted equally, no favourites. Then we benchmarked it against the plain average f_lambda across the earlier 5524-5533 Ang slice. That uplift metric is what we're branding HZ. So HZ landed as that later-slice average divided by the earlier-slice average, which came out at 0.90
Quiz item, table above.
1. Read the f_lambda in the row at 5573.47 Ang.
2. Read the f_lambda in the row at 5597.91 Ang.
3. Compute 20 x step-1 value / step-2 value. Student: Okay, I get 22.8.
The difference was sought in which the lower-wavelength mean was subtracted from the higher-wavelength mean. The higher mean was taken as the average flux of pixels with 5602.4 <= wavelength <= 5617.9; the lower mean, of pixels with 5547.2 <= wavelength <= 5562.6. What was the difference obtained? -2.0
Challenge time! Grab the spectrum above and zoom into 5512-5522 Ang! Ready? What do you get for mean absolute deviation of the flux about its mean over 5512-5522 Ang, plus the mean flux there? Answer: 22.7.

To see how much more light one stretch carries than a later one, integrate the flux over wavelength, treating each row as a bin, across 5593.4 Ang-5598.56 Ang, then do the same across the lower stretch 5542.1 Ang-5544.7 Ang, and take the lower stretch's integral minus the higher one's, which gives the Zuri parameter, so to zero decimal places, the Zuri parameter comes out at -36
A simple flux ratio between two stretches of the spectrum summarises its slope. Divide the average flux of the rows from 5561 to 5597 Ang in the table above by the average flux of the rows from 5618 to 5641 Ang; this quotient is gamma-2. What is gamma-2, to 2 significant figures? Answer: 0.95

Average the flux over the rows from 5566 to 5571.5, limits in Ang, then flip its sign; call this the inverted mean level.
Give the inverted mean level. -20.1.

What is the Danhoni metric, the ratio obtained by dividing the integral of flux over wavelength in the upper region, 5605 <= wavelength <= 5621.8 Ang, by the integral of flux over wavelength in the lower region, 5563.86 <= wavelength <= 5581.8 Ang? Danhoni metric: 0.8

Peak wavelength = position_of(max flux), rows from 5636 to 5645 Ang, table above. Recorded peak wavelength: 5640.61 Ang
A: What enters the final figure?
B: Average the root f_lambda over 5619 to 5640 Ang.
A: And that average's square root 2.15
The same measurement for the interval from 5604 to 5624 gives 2.12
